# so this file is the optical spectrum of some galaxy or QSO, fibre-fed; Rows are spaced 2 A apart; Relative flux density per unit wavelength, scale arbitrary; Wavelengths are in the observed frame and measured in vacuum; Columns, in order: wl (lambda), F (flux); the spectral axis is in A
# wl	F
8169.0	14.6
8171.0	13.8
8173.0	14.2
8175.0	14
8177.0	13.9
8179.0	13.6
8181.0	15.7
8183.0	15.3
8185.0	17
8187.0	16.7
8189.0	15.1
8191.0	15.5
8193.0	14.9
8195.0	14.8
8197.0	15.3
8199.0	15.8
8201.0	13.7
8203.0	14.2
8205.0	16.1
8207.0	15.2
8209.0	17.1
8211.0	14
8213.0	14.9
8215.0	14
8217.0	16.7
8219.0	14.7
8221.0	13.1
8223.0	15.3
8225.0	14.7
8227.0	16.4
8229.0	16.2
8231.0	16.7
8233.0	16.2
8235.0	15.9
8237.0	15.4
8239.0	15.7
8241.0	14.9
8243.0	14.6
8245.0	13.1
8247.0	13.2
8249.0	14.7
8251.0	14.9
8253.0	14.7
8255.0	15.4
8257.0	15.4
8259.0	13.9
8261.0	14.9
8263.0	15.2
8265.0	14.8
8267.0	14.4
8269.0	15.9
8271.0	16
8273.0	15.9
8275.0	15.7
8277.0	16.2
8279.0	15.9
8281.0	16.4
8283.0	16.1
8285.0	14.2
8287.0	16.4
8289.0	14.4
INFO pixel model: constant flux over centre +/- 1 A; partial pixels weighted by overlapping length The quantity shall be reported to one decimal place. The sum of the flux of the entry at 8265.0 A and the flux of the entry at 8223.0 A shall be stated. 30.1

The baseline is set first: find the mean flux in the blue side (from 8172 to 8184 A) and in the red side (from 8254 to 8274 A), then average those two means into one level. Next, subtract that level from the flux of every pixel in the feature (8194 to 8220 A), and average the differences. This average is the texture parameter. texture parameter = 0.30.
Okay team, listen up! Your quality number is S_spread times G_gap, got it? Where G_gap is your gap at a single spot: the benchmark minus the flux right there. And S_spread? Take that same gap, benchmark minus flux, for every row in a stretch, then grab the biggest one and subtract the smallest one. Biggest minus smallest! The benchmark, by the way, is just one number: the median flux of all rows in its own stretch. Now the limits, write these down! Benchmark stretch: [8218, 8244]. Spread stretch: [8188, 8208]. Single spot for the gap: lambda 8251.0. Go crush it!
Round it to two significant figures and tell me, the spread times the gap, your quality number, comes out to 1.2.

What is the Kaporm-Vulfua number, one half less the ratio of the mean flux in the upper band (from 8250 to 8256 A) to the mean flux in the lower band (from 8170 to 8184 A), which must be -0.545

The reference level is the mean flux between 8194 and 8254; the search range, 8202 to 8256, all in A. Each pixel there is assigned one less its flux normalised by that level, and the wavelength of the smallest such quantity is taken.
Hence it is 8209.0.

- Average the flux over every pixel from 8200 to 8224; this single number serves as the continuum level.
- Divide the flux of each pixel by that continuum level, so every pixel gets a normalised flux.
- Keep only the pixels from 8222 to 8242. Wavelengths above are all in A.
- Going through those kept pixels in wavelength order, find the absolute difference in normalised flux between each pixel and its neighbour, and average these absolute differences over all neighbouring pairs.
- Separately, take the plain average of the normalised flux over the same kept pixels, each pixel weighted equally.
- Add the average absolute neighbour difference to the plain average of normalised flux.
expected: 1.10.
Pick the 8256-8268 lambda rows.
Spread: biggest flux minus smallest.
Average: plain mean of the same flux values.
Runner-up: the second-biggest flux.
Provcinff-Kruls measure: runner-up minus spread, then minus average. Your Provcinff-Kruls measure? -1.1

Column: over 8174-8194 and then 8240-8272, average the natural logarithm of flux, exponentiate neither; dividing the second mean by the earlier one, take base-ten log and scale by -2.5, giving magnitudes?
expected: 0.011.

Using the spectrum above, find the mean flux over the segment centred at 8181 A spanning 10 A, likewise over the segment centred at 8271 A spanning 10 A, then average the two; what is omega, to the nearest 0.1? 15.3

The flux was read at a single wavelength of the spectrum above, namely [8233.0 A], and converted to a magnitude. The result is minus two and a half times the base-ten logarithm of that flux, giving -3.024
